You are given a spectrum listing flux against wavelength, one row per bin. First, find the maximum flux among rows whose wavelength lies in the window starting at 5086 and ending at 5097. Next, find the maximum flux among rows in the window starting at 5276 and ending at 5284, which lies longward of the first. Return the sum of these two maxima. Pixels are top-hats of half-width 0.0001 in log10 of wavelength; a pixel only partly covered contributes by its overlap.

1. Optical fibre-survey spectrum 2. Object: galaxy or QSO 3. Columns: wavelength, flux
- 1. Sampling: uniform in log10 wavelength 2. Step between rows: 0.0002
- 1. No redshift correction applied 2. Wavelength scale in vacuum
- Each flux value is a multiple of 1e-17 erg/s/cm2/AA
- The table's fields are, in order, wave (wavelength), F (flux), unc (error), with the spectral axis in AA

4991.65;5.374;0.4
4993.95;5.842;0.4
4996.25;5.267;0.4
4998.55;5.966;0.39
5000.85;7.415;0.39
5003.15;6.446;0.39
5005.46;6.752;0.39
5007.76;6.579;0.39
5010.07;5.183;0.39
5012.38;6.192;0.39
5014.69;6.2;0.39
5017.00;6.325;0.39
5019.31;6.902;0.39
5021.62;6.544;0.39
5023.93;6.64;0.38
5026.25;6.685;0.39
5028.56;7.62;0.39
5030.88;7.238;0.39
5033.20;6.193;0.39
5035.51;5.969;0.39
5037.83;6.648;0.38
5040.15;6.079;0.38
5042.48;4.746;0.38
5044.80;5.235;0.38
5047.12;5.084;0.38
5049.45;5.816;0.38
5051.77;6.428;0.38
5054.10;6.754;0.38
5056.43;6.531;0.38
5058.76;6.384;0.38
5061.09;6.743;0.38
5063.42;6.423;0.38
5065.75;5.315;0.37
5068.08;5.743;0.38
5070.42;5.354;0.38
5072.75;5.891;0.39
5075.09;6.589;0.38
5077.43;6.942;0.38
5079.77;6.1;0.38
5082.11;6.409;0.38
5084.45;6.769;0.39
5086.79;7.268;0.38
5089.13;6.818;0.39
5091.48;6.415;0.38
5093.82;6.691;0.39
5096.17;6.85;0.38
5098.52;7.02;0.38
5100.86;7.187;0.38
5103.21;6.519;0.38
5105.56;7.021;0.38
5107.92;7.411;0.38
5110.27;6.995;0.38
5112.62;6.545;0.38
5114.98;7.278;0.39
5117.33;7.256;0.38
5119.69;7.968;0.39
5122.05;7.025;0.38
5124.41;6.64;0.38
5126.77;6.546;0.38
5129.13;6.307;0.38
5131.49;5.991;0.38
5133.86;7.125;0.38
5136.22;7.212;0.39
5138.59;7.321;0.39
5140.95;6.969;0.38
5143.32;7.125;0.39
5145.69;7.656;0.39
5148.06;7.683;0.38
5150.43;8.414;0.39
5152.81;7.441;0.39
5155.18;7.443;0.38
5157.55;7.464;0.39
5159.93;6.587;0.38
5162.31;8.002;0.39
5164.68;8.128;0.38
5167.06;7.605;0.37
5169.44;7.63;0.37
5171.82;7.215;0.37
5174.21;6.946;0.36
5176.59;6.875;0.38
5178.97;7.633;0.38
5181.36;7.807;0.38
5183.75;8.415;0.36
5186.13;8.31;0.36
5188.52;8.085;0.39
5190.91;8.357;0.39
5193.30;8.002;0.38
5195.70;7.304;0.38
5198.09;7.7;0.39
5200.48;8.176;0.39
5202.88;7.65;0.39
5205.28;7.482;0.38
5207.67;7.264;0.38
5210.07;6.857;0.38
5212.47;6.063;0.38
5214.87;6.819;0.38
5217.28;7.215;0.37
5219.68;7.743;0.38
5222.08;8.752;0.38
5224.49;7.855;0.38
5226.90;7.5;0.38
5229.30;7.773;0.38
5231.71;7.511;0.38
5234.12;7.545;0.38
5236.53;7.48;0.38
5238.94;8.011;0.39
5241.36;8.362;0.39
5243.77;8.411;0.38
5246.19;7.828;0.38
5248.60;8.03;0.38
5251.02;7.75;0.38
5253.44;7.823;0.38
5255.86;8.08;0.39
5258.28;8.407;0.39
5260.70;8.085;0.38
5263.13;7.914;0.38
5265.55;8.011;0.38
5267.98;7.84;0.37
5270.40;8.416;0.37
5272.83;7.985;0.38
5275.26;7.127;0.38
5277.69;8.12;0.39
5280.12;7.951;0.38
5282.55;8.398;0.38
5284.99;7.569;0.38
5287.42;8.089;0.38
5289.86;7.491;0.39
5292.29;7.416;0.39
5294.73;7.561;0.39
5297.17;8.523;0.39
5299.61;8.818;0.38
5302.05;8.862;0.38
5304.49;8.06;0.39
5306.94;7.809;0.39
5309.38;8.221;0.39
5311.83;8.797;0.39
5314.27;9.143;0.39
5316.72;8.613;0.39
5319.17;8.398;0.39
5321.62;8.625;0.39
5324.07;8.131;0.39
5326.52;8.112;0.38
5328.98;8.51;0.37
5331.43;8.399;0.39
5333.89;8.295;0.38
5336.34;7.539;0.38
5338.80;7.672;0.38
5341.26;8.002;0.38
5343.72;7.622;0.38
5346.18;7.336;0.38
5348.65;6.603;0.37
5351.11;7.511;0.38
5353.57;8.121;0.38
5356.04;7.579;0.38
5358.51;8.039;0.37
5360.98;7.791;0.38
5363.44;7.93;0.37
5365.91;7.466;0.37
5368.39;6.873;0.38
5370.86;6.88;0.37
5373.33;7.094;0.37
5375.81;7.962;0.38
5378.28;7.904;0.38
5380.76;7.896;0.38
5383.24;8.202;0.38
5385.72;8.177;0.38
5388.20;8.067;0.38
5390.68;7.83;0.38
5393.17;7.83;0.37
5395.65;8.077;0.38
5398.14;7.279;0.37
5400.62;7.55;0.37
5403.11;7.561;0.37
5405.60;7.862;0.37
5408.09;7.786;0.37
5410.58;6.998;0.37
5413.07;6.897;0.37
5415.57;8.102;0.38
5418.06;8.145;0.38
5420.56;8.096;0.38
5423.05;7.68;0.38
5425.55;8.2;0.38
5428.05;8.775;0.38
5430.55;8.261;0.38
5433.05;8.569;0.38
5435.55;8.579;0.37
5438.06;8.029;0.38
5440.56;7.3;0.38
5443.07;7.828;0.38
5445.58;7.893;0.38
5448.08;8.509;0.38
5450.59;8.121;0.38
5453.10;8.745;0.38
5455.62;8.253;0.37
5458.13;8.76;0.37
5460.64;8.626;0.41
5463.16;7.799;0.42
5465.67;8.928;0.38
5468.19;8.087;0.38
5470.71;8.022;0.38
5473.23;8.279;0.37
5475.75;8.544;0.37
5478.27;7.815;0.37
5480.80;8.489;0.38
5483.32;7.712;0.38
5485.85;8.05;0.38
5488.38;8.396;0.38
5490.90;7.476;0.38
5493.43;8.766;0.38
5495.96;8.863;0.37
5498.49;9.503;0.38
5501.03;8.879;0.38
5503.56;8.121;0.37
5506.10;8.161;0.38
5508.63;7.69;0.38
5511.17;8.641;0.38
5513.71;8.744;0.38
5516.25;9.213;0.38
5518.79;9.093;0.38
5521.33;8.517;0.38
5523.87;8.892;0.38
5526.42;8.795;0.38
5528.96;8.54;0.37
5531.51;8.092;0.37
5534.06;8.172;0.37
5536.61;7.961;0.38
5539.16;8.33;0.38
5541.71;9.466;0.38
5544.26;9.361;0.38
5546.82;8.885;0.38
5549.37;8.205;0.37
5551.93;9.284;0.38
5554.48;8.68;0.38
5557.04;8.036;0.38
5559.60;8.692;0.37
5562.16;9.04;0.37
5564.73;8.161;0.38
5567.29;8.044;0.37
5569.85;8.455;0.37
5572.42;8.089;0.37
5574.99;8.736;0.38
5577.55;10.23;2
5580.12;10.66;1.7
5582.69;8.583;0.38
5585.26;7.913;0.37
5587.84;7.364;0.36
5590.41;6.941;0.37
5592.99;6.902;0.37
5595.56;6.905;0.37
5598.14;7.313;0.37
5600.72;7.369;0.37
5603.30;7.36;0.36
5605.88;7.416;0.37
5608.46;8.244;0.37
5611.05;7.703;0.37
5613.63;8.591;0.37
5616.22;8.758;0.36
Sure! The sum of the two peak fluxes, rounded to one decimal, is 15.7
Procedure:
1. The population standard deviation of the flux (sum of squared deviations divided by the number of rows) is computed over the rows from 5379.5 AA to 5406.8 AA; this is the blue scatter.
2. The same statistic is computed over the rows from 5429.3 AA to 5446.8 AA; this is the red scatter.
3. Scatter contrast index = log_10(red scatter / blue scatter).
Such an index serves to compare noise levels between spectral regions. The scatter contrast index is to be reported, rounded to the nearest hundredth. 0.18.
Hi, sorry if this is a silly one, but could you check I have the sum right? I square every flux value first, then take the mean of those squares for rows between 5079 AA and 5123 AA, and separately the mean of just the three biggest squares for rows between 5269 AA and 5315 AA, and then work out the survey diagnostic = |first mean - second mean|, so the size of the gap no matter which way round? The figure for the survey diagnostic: 32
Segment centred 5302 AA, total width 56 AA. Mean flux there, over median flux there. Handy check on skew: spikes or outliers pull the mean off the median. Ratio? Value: 1.007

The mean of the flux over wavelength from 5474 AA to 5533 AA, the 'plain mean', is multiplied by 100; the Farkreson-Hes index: 848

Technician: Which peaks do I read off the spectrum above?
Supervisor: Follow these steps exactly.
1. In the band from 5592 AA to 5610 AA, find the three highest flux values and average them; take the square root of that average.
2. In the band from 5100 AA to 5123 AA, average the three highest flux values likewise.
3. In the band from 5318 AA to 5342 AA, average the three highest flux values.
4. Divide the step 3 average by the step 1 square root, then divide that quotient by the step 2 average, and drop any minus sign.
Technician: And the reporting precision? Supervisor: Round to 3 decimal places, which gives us 0.407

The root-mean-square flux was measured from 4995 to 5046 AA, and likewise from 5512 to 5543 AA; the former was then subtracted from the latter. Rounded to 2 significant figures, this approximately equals 2.3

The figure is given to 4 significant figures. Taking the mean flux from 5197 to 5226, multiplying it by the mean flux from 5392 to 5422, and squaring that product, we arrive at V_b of 3288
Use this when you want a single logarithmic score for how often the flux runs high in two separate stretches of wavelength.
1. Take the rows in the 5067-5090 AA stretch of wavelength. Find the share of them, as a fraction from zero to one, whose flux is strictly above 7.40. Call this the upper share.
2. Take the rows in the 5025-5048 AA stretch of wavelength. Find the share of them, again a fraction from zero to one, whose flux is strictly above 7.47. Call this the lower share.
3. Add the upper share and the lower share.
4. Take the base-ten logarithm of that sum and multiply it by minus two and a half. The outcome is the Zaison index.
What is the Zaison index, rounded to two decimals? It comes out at 2.50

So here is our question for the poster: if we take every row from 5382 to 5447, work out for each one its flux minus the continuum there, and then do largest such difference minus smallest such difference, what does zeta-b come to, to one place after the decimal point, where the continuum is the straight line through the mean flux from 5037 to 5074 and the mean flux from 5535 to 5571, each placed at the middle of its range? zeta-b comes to 1.8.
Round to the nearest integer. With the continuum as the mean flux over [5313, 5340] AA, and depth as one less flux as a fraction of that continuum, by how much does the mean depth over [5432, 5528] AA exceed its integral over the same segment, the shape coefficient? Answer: 1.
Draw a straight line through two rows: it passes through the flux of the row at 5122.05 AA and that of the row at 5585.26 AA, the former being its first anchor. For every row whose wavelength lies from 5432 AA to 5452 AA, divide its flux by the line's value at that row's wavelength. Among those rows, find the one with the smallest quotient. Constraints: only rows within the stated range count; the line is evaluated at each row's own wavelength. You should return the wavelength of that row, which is 5440.56 AA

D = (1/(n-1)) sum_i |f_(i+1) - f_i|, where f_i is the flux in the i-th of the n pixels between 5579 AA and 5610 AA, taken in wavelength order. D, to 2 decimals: 0.47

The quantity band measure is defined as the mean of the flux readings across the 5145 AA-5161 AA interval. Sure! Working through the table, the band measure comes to 7.5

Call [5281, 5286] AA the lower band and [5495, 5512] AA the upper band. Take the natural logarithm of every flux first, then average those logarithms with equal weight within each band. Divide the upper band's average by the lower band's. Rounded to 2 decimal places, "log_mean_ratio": 1.03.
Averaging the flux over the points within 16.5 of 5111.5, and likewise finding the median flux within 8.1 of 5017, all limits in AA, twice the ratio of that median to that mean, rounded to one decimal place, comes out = 1.8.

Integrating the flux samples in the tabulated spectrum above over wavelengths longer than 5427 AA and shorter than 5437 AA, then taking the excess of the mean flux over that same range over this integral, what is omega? -77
